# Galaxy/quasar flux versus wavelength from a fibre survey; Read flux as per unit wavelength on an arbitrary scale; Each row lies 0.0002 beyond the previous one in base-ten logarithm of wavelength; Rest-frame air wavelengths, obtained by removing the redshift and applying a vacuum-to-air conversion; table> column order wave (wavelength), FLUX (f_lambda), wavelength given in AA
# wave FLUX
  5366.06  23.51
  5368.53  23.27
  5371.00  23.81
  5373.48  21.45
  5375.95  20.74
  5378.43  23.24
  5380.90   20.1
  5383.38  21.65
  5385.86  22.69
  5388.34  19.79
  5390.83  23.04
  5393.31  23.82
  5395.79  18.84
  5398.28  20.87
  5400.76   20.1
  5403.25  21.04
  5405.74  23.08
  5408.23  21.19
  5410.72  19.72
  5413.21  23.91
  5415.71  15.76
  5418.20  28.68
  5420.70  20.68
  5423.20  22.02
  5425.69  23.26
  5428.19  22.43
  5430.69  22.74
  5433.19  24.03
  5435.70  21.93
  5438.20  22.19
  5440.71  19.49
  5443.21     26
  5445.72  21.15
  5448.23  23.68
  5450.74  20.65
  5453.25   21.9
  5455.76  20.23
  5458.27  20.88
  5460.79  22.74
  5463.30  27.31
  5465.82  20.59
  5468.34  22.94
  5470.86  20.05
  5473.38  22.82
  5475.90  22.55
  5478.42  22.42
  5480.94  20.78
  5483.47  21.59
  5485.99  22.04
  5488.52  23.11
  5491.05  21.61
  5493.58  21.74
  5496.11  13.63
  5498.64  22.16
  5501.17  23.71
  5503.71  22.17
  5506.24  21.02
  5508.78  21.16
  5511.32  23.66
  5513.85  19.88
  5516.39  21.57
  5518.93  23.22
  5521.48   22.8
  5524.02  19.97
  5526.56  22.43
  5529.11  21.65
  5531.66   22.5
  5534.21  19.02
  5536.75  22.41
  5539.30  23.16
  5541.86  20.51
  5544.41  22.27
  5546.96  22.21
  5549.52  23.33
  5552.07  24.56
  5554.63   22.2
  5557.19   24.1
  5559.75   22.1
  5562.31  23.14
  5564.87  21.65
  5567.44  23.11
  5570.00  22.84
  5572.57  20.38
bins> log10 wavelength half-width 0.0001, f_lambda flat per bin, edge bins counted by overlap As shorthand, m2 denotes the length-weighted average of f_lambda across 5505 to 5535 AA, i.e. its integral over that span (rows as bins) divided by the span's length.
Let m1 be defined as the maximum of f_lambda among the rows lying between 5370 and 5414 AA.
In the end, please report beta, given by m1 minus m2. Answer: 2.3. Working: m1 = 23.91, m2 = 21.61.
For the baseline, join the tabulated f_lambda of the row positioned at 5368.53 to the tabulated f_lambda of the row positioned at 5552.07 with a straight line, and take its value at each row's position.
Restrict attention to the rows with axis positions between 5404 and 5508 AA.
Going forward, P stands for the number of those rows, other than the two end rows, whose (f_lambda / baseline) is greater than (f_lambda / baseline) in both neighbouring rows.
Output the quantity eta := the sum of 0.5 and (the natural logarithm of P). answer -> 3.14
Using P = 14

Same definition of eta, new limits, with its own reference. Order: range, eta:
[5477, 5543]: 2.58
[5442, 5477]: 2.11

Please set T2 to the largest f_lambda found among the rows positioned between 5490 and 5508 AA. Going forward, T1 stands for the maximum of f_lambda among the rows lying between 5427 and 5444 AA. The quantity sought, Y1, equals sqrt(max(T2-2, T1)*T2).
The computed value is 24.8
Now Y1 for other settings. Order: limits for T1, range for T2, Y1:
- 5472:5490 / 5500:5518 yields 23.4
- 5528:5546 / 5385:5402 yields 23.5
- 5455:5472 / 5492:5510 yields 25.4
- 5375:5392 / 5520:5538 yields 23.0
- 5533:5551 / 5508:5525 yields 23.5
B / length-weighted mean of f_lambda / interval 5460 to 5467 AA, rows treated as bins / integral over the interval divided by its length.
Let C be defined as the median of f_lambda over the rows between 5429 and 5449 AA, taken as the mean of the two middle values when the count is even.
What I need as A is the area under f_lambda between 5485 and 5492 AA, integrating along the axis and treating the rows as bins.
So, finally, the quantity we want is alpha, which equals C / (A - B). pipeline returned 0.17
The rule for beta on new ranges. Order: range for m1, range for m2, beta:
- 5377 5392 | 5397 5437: 1.3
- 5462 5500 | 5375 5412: 6.0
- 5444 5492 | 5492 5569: 5.4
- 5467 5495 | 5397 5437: 1.1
